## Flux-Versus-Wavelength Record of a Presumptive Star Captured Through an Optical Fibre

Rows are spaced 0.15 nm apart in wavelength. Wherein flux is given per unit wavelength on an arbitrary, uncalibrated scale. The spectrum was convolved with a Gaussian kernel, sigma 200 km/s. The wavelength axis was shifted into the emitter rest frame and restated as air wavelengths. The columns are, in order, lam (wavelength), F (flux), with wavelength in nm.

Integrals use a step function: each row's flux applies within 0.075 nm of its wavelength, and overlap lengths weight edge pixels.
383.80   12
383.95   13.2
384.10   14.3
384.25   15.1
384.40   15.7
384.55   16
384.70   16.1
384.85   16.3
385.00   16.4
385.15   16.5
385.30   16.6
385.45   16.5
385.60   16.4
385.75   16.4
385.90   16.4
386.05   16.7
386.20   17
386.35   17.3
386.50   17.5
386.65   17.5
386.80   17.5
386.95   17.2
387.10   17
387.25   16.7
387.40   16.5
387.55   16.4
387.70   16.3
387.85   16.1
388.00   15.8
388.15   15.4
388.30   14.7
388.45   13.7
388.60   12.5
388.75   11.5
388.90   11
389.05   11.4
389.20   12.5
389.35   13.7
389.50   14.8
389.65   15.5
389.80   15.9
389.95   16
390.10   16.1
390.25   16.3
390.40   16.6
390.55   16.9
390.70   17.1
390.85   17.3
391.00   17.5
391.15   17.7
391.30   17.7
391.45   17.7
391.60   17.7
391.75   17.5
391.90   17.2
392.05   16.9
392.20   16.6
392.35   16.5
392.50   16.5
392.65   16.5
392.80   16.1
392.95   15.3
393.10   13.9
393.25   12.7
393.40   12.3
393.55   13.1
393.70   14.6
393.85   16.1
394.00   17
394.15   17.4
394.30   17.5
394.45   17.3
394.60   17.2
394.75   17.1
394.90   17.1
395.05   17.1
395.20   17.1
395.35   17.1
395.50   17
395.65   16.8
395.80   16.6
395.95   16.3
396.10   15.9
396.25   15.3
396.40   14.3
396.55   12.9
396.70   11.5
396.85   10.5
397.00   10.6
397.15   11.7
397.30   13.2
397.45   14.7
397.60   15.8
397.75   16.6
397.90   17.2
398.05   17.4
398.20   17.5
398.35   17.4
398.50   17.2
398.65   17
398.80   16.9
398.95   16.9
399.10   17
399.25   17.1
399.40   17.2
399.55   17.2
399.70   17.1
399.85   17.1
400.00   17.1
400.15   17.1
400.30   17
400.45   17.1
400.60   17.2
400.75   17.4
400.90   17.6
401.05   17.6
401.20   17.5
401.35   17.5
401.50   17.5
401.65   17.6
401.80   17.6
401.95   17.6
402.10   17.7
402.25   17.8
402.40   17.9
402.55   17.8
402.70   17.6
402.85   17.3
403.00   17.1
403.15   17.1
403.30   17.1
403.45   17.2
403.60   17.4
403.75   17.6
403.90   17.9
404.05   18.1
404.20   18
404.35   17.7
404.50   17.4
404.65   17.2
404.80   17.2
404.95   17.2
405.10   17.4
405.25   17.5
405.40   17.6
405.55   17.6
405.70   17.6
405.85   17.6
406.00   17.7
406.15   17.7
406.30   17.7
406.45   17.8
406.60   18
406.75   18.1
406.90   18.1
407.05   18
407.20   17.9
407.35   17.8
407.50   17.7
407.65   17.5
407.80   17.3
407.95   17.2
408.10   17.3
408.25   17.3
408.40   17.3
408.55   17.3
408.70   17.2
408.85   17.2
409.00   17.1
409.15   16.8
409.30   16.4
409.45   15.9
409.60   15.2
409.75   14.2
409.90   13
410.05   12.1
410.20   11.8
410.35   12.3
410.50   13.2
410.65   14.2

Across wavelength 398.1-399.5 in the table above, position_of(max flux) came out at 398.20 nm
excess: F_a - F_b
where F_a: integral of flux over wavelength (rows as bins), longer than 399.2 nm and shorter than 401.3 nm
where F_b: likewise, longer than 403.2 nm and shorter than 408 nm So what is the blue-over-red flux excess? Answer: -48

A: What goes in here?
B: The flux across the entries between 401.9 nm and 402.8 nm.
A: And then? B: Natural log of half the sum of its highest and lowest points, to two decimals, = 2.88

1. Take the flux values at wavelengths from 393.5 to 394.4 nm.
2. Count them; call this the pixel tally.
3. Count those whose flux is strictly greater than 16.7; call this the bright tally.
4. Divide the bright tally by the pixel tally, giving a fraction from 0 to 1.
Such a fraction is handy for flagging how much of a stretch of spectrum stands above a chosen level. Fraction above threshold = 0.50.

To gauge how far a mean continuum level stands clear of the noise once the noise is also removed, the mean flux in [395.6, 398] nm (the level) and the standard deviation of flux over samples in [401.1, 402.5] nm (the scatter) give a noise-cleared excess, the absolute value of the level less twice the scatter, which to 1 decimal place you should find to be 14.1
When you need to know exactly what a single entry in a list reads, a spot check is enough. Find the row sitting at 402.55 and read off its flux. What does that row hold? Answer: 17.8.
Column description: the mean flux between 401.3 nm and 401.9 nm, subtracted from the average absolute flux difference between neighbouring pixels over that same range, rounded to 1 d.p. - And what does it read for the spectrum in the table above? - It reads -17.5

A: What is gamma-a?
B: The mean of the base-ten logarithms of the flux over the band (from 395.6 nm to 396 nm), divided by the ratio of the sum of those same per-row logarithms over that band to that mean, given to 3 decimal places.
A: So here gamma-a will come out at 0.406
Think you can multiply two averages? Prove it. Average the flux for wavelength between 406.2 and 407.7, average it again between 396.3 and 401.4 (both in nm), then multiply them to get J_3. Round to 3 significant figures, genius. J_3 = 286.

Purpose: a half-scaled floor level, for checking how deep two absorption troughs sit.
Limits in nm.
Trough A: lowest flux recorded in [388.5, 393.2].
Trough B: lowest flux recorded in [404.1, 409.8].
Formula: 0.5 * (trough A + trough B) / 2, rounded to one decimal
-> 6.3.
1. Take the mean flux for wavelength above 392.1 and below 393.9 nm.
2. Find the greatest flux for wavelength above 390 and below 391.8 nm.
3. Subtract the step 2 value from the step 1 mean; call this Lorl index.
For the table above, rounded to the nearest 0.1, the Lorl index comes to -2.7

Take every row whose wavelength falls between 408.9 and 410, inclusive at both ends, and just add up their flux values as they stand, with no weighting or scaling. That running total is 109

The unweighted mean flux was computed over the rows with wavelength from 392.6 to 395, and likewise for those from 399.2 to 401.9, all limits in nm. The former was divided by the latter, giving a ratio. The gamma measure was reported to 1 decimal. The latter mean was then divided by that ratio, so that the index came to 19.1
